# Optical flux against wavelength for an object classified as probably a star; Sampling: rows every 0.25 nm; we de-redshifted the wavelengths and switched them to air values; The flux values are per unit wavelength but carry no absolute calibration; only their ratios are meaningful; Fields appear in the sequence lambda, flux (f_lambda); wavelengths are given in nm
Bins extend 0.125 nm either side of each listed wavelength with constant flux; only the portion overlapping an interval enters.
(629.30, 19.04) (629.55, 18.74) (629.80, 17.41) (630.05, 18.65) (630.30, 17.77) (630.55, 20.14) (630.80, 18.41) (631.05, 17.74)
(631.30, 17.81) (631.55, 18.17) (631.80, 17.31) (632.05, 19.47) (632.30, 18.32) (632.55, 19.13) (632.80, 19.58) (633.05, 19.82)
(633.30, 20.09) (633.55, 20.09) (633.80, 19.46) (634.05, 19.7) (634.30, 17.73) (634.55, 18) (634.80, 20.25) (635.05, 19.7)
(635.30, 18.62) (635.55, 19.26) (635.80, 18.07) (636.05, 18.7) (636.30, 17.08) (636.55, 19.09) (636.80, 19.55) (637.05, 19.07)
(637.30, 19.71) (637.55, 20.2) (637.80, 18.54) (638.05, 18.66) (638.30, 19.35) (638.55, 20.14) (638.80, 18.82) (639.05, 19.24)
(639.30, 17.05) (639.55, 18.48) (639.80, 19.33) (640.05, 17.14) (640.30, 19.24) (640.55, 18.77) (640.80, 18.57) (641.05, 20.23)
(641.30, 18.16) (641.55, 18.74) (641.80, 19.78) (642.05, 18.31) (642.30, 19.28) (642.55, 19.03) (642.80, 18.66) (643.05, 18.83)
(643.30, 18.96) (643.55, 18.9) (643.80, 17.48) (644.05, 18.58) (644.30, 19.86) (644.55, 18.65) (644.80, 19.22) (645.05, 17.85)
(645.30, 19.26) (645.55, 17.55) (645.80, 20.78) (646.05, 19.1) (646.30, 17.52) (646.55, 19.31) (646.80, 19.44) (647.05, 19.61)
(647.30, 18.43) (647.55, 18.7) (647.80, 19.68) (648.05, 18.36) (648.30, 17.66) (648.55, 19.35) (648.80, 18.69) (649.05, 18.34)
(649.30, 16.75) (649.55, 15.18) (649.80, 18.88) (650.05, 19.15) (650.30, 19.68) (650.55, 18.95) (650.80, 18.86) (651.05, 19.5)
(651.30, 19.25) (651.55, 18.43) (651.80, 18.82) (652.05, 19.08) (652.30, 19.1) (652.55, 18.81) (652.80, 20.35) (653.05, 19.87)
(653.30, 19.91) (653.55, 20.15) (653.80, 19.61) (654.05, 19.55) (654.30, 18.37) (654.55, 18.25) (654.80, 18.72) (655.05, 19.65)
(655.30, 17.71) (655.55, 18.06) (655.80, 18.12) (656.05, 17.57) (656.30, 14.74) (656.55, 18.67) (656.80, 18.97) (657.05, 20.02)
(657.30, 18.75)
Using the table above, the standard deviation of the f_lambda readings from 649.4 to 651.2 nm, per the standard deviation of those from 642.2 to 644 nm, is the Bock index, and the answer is 2.6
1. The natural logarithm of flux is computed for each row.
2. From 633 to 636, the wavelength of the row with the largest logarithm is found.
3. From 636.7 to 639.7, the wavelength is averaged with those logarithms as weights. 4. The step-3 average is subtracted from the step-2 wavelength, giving -3.37 nm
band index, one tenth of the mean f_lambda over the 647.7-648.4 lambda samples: 1.86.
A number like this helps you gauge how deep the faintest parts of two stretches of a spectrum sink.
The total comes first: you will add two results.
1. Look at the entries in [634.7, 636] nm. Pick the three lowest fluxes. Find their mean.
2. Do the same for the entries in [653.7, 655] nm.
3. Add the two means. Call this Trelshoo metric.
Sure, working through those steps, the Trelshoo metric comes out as 37.1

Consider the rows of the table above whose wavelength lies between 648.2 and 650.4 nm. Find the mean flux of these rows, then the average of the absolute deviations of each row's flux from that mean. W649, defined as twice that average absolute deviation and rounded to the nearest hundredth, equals 2.21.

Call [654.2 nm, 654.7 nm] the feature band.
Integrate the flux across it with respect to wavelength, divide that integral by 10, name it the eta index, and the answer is 0.916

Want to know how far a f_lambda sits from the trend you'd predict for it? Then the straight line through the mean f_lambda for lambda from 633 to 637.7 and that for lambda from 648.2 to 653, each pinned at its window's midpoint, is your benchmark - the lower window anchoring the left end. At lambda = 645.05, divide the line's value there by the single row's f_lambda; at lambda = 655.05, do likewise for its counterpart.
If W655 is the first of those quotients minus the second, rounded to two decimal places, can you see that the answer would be 0.11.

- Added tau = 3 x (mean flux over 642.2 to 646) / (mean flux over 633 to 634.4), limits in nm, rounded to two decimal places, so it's 2.90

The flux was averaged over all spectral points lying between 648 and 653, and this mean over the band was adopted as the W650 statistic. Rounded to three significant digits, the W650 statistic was 18.7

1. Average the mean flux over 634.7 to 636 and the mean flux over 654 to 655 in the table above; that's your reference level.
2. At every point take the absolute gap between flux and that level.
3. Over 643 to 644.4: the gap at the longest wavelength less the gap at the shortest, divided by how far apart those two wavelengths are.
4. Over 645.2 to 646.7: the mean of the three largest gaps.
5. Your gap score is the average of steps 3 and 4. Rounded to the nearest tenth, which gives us 1.1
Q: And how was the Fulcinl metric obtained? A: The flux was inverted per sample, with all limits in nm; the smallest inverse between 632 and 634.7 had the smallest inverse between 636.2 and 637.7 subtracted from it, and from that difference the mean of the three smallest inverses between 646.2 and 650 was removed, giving -0.0508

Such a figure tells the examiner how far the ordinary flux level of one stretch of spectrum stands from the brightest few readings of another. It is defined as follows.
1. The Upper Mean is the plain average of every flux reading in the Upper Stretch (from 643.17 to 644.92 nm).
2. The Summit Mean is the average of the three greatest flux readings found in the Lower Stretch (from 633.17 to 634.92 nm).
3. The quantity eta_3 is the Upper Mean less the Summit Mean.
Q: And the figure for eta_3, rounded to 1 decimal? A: -1.3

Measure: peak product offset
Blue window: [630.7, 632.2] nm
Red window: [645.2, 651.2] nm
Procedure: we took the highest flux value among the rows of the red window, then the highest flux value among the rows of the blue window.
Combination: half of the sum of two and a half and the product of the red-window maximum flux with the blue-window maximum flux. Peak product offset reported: 204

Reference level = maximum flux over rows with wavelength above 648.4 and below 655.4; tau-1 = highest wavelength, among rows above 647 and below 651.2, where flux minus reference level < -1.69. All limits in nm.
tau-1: 649.55 nm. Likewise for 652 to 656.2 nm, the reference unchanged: 656.05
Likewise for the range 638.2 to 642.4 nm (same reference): 642.05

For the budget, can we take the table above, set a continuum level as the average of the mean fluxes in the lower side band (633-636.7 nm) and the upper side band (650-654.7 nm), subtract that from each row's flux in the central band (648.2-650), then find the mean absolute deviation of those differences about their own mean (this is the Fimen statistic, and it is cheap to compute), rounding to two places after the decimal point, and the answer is 1.12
